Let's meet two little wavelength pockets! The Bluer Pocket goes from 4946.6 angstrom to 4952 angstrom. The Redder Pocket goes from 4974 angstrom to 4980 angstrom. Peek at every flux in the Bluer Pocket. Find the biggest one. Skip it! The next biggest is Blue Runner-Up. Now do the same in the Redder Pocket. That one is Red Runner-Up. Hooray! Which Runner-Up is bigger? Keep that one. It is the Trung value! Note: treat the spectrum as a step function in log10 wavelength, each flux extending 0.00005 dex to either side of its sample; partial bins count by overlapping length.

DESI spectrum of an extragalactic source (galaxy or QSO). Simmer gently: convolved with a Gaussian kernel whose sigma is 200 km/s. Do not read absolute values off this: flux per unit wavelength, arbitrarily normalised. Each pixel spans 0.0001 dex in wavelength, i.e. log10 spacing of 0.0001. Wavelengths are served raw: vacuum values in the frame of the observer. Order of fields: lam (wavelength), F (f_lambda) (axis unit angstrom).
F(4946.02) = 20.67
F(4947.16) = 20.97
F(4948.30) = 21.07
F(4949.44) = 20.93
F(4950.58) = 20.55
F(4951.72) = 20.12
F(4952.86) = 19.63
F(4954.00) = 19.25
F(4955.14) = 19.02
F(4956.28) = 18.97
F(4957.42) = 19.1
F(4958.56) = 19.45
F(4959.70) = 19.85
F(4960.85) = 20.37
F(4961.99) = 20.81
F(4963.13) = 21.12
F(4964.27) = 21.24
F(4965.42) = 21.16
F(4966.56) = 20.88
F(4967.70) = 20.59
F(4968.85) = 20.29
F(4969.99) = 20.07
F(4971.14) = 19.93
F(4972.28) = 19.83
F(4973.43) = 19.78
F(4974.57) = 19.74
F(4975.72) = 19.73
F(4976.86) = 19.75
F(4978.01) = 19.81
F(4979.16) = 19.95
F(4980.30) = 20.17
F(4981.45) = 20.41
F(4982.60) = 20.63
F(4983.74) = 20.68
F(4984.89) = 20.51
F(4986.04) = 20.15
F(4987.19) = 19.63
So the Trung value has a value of 21.0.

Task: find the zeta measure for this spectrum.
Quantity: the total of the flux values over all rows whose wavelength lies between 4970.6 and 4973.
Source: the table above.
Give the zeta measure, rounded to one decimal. 39.8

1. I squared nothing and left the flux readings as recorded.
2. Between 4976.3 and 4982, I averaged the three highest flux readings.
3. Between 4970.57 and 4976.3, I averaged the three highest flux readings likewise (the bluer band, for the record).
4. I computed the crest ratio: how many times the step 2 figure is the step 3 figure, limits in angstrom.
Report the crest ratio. 1.02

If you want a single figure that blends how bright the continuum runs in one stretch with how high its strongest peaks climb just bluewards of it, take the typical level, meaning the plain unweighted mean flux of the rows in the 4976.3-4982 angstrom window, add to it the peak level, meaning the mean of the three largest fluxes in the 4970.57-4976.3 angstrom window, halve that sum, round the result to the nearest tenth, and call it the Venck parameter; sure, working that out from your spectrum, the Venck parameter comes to 19.9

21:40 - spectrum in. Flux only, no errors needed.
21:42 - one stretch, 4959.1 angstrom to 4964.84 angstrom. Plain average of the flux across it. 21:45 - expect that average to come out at 20.7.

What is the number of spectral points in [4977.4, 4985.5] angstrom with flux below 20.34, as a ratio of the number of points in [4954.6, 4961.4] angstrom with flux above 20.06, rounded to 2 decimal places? 3.00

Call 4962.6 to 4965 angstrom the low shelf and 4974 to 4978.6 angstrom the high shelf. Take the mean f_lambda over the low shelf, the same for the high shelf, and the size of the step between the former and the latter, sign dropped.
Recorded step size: 1.4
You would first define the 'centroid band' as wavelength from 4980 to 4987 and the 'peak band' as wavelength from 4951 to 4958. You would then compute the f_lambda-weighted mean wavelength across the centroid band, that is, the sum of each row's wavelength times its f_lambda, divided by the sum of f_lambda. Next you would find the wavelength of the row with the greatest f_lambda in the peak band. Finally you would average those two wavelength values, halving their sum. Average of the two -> 4967.4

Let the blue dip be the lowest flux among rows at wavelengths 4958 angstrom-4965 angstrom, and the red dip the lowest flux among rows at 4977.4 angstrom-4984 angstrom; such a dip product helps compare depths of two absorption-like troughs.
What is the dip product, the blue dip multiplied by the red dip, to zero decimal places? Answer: 385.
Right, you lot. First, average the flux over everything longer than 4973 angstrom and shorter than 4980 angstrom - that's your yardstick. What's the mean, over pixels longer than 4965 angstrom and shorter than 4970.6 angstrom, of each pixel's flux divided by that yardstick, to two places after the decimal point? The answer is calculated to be 1.04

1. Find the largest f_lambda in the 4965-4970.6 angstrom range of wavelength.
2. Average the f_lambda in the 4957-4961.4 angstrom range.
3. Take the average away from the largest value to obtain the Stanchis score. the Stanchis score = 1.47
